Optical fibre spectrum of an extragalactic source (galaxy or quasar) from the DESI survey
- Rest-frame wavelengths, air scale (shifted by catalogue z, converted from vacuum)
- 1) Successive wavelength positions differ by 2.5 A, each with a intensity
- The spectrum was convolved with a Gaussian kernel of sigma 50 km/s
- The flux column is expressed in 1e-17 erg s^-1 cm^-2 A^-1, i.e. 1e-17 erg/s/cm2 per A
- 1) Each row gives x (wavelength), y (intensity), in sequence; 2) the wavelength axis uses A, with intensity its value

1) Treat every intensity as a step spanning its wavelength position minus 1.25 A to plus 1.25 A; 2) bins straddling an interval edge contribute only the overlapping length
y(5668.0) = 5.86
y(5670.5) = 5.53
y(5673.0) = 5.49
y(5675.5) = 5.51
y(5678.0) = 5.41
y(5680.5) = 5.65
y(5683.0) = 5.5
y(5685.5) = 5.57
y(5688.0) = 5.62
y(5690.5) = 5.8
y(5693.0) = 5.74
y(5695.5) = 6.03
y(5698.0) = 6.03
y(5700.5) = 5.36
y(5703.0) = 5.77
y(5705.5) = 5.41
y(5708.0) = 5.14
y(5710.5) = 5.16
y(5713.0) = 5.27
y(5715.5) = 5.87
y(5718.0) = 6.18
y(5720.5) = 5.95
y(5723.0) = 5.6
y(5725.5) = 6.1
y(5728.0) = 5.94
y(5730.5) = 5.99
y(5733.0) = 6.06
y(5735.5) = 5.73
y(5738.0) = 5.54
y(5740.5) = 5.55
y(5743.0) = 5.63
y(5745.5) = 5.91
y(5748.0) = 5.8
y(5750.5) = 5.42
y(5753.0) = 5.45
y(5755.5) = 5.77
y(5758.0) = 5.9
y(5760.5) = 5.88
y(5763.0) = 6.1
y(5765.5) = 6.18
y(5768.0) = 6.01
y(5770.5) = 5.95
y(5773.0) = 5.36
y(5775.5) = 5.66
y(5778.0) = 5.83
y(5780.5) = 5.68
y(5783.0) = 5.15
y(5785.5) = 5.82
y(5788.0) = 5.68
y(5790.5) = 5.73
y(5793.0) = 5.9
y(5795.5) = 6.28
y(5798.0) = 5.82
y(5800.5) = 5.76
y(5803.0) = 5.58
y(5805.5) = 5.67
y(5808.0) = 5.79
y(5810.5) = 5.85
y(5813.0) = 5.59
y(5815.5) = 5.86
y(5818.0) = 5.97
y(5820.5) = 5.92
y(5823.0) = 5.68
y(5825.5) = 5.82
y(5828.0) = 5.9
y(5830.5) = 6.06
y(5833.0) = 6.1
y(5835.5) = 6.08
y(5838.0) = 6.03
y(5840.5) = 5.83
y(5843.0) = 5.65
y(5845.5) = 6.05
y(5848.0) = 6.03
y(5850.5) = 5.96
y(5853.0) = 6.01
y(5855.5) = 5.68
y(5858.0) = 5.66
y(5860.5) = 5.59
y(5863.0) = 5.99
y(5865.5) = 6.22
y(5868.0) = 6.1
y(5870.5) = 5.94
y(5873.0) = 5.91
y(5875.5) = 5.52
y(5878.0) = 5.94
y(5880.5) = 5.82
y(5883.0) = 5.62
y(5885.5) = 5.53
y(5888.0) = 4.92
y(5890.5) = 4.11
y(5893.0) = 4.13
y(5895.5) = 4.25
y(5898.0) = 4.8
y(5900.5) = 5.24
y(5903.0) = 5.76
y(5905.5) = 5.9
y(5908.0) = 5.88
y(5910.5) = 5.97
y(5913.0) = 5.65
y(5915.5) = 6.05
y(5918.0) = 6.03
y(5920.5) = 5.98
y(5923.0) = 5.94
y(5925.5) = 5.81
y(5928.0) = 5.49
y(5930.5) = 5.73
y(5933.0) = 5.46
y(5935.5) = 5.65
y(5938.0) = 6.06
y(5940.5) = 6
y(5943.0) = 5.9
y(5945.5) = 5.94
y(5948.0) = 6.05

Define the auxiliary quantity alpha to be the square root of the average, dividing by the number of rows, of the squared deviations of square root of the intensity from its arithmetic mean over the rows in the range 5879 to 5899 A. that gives 0.148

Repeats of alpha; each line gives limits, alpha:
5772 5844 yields 0.046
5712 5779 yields 0.052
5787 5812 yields 0.037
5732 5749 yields 0.037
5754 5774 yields 0.049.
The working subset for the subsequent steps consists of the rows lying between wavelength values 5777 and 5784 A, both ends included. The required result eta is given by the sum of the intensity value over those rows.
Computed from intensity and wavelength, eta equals 16.7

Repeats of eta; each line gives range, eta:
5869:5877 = 17.4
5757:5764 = 17.9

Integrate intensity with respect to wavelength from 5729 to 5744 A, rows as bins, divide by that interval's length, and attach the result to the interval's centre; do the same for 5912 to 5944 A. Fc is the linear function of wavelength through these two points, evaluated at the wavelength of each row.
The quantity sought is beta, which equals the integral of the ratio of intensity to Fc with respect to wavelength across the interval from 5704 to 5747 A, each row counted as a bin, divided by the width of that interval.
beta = 0.99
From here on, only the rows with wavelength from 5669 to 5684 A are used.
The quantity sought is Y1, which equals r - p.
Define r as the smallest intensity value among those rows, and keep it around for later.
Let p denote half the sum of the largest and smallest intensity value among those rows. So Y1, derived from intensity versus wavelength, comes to -0.12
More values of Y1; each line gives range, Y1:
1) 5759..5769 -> -0.15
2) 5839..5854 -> -0.20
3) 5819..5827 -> -0.12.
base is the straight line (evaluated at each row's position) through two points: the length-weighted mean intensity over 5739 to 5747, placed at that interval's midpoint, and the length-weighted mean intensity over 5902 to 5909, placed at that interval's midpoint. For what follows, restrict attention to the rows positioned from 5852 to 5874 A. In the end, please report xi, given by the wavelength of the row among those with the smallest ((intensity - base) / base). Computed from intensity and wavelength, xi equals 5860.5 A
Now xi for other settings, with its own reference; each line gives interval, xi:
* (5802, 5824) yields 5803.0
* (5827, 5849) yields 5843.0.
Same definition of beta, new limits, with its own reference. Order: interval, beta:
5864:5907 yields 0.93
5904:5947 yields 1.00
